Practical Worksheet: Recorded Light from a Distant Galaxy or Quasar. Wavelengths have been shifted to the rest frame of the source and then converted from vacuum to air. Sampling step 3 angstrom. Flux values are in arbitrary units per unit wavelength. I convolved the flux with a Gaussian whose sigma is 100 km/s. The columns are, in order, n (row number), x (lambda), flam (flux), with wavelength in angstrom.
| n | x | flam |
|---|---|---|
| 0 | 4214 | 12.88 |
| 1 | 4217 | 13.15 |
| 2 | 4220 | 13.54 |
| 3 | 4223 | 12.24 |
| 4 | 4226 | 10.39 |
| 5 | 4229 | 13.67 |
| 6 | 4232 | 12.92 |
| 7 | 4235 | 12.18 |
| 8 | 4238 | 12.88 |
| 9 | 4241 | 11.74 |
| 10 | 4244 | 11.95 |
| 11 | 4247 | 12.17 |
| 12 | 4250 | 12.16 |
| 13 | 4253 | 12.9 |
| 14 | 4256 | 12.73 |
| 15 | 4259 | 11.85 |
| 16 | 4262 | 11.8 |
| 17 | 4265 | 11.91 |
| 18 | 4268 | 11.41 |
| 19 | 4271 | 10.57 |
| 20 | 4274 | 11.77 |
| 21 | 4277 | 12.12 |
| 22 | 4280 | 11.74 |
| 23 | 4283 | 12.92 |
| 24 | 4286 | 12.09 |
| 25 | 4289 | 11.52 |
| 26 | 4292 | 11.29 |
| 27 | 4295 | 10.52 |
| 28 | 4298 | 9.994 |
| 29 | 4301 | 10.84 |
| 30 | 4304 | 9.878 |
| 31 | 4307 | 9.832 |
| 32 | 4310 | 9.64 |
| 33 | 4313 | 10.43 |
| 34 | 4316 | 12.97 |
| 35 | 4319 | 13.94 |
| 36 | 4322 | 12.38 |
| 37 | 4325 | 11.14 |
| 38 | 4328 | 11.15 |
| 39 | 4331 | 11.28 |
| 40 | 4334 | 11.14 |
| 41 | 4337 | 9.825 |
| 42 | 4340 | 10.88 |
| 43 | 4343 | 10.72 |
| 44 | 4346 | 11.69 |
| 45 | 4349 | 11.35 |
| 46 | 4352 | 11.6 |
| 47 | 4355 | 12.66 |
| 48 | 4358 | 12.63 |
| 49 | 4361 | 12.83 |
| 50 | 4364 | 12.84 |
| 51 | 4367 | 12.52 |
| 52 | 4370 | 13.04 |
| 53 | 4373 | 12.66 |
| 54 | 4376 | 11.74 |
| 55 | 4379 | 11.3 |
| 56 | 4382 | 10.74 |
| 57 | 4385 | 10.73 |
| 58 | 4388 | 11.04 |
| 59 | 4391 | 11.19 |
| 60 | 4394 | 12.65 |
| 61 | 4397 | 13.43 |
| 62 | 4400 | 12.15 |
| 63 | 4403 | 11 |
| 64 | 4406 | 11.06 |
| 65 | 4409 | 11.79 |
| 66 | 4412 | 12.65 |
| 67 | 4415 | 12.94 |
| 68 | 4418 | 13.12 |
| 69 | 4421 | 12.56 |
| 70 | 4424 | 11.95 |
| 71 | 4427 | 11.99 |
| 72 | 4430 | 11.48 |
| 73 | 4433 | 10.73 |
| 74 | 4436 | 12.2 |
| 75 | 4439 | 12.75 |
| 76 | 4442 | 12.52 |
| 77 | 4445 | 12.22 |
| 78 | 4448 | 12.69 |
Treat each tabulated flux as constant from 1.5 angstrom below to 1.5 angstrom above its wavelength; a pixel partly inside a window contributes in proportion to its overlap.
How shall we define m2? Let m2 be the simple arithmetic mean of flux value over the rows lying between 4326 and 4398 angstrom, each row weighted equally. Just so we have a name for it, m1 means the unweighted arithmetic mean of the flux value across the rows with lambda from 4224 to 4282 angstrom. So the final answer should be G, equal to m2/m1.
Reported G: 0.974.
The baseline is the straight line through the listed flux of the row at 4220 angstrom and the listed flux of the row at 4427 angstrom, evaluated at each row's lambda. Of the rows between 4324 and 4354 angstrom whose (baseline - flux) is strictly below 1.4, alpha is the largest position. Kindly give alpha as 4352 angstrom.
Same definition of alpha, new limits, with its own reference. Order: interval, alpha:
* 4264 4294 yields 4286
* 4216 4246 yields 4238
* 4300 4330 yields 4322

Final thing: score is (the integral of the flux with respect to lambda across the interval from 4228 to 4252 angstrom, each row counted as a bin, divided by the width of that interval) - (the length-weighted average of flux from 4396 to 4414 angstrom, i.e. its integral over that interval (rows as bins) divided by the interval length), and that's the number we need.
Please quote 0.44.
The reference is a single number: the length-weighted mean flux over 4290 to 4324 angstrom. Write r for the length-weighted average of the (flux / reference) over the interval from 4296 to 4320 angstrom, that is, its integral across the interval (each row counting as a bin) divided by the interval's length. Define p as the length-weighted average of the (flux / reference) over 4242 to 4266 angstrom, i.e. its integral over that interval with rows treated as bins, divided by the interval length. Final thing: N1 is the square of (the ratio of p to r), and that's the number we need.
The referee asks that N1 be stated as 1.26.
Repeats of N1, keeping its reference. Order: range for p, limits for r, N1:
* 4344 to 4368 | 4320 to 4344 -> 1.21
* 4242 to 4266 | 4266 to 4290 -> 1.07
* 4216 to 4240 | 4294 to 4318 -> 1.42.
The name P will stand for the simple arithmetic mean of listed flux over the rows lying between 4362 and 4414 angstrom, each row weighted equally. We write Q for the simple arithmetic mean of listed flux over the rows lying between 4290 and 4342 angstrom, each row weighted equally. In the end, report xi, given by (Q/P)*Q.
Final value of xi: 10.2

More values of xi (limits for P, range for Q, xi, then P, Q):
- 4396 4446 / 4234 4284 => 11.9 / 12.1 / 12.0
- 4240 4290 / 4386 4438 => 12.0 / 12.0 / 12.0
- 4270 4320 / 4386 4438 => 12.7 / 11.3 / 12.0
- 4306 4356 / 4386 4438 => 12.7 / 11.3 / 12.0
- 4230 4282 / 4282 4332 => 10.6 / 12.0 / 11.3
